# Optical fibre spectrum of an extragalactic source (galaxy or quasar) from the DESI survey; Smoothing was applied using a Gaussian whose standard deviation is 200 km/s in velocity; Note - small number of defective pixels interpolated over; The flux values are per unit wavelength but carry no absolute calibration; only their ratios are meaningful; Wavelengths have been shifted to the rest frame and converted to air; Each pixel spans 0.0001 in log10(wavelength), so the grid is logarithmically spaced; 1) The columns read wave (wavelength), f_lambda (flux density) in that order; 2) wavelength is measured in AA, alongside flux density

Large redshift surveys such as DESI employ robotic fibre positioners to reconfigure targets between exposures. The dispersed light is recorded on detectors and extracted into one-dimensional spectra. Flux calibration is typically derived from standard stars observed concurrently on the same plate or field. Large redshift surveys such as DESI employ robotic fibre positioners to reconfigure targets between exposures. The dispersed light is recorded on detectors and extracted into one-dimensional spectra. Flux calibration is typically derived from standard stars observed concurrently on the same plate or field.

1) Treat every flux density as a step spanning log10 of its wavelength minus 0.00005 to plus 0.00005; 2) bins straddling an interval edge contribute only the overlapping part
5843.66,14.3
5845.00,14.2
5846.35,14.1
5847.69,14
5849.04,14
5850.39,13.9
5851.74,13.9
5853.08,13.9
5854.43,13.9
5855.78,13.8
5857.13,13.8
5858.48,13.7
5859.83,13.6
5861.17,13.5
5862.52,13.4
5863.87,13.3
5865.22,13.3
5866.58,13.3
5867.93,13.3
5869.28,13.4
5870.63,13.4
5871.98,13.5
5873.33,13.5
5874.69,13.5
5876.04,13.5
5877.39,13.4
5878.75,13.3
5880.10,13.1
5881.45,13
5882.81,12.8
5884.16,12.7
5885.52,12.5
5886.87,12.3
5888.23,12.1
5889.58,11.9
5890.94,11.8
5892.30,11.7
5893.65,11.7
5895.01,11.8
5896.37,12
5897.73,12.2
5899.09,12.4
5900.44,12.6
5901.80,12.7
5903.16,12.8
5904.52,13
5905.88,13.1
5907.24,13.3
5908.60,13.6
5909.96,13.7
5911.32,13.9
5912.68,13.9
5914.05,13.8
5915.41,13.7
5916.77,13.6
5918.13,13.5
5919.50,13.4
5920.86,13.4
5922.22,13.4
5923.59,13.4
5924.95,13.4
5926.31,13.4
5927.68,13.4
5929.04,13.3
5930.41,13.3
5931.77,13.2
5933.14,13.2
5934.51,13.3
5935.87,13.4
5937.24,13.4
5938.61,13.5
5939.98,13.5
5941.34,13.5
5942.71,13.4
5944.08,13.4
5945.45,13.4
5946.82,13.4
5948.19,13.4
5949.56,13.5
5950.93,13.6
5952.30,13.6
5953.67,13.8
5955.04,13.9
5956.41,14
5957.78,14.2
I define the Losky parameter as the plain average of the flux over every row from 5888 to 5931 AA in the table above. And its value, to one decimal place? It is 13.0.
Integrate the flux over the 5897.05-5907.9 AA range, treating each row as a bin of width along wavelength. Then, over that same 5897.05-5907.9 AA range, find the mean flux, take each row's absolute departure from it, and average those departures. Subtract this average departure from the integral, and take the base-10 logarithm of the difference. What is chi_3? 2.14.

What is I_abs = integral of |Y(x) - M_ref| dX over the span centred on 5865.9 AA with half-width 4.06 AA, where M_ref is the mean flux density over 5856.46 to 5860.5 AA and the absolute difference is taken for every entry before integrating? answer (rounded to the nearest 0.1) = 3.0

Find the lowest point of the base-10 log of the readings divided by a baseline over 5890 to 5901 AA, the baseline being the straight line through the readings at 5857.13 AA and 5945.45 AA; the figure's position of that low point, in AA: 5892.30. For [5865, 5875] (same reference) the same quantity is 5865.22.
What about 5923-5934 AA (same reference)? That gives 5931.77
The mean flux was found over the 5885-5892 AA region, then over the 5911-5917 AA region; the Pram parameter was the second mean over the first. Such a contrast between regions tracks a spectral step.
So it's 1.14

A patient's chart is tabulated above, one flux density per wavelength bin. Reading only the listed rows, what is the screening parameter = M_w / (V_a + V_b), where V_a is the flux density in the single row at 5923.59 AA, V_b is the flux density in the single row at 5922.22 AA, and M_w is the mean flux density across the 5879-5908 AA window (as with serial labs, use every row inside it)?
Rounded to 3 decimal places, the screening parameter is 0.465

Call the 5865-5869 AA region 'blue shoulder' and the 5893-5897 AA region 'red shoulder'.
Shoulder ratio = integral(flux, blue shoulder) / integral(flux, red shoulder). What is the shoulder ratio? 1.12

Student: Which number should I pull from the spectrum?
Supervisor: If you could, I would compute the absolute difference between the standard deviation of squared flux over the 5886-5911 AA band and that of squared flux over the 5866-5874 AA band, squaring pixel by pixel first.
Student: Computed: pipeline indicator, 14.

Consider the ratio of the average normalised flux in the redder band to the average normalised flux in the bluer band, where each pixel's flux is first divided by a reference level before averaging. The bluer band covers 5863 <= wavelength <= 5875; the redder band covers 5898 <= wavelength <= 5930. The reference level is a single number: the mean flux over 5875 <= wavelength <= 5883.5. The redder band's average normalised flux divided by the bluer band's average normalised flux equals 0.996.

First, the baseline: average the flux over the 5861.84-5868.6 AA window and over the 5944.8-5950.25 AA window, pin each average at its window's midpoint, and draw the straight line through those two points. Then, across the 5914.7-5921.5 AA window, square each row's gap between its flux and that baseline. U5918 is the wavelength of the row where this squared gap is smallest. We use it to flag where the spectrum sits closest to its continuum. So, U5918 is 5920.86 AA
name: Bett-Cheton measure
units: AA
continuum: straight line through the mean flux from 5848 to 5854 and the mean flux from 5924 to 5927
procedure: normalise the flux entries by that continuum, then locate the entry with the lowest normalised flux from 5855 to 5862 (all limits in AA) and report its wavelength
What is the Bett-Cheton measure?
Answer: 5861.17 AA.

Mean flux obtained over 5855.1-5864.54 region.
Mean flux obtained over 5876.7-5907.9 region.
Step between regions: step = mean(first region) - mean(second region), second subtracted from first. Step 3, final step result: 1.1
